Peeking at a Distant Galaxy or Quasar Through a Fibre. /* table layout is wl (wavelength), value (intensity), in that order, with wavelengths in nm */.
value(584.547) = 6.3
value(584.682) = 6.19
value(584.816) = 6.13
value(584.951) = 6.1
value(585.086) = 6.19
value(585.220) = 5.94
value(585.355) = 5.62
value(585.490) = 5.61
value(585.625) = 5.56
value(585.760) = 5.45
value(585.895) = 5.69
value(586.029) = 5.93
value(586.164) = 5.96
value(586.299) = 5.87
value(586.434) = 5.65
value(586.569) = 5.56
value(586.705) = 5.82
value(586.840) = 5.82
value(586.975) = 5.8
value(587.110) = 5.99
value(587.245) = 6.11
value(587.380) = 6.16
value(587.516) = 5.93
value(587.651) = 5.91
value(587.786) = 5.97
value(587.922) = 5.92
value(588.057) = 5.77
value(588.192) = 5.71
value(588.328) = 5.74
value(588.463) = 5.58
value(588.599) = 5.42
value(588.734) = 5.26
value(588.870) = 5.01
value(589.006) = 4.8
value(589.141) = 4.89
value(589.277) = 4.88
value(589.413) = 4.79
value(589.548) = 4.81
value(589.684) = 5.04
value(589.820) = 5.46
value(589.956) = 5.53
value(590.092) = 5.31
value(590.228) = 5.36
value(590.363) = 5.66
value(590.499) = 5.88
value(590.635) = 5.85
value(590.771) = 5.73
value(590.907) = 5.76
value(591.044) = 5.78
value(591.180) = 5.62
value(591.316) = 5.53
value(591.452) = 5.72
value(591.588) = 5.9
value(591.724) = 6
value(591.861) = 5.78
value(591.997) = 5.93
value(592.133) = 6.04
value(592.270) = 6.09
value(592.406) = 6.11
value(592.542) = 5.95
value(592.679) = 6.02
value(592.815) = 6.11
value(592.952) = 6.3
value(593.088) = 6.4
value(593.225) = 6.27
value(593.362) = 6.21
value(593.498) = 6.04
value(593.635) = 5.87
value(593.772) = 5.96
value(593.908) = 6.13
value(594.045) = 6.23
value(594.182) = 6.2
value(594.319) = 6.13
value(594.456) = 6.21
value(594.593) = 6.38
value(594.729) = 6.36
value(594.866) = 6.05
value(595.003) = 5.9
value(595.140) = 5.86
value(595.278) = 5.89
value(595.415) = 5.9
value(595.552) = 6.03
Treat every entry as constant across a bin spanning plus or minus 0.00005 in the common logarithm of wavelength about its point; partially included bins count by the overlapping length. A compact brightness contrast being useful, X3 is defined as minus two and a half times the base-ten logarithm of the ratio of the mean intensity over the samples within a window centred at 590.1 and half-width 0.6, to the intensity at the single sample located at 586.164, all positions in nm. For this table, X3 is 0.10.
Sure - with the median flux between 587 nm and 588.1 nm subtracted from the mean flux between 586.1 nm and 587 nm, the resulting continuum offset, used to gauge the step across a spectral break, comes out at -0.17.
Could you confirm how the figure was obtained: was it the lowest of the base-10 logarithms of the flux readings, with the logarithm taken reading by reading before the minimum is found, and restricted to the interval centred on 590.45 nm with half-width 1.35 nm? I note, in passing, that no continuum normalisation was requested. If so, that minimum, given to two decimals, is 0.68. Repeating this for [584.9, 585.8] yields 0.74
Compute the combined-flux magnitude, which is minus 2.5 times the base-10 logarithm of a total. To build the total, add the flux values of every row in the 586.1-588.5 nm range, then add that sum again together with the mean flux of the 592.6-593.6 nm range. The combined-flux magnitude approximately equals -5.84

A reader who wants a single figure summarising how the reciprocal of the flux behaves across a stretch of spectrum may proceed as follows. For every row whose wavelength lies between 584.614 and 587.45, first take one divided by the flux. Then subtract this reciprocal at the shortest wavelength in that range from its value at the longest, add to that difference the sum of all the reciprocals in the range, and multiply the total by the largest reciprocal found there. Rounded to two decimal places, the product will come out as 0.66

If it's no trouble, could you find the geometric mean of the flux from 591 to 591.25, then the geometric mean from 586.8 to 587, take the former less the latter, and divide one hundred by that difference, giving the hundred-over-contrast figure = -905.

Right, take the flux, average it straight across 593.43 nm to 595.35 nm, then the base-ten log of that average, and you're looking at 0.784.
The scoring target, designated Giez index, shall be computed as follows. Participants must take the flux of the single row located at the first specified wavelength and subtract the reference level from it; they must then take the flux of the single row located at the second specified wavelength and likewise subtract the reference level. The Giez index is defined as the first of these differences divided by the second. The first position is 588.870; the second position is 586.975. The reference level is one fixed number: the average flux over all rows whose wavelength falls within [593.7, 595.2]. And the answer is 3.4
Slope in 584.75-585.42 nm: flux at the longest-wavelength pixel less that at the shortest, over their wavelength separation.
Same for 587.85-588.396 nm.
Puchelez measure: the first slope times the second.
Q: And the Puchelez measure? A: 0.42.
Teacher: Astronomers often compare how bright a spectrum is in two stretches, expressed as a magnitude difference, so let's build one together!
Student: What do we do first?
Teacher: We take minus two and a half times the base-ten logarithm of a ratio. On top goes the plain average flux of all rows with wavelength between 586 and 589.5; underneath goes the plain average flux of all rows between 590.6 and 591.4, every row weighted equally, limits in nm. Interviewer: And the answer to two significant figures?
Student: 0.017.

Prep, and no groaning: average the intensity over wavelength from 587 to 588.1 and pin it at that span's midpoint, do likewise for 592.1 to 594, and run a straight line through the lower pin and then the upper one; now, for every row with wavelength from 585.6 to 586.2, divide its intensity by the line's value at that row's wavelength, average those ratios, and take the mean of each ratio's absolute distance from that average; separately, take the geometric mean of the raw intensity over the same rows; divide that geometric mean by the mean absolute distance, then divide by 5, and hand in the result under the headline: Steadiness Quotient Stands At 38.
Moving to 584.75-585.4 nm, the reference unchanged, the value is 40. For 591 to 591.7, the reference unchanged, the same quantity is 65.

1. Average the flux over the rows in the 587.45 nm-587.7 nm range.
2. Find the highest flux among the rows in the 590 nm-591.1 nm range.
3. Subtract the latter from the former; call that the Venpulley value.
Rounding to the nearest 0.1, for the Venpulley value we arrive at 0.0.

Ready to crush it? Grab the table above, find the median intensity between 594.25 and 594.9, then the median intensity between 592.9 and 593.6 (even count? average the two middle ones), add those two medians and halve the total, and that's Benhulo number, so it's 6.2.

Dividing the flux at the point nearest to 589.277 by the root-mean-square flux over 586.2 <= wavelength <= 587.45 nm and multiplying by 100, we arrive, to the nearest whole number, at 83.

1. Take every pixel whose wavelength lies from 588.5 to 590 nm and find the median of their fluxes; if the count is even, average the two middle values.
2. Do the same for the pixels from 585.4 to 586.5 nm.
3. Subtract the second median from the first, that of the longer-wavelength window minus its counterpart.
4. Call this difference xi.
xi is -0.66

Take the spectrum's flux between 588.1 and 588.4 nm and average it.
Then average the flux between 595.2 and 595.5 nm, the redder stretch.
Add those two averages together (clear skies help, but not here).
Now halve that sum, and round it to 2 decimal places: 5.81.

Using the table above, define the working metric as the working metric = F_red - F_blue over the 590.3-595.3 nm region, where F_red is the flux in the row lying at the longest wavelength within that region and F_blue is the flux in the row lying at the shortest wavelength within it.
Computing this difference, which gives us 0.2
